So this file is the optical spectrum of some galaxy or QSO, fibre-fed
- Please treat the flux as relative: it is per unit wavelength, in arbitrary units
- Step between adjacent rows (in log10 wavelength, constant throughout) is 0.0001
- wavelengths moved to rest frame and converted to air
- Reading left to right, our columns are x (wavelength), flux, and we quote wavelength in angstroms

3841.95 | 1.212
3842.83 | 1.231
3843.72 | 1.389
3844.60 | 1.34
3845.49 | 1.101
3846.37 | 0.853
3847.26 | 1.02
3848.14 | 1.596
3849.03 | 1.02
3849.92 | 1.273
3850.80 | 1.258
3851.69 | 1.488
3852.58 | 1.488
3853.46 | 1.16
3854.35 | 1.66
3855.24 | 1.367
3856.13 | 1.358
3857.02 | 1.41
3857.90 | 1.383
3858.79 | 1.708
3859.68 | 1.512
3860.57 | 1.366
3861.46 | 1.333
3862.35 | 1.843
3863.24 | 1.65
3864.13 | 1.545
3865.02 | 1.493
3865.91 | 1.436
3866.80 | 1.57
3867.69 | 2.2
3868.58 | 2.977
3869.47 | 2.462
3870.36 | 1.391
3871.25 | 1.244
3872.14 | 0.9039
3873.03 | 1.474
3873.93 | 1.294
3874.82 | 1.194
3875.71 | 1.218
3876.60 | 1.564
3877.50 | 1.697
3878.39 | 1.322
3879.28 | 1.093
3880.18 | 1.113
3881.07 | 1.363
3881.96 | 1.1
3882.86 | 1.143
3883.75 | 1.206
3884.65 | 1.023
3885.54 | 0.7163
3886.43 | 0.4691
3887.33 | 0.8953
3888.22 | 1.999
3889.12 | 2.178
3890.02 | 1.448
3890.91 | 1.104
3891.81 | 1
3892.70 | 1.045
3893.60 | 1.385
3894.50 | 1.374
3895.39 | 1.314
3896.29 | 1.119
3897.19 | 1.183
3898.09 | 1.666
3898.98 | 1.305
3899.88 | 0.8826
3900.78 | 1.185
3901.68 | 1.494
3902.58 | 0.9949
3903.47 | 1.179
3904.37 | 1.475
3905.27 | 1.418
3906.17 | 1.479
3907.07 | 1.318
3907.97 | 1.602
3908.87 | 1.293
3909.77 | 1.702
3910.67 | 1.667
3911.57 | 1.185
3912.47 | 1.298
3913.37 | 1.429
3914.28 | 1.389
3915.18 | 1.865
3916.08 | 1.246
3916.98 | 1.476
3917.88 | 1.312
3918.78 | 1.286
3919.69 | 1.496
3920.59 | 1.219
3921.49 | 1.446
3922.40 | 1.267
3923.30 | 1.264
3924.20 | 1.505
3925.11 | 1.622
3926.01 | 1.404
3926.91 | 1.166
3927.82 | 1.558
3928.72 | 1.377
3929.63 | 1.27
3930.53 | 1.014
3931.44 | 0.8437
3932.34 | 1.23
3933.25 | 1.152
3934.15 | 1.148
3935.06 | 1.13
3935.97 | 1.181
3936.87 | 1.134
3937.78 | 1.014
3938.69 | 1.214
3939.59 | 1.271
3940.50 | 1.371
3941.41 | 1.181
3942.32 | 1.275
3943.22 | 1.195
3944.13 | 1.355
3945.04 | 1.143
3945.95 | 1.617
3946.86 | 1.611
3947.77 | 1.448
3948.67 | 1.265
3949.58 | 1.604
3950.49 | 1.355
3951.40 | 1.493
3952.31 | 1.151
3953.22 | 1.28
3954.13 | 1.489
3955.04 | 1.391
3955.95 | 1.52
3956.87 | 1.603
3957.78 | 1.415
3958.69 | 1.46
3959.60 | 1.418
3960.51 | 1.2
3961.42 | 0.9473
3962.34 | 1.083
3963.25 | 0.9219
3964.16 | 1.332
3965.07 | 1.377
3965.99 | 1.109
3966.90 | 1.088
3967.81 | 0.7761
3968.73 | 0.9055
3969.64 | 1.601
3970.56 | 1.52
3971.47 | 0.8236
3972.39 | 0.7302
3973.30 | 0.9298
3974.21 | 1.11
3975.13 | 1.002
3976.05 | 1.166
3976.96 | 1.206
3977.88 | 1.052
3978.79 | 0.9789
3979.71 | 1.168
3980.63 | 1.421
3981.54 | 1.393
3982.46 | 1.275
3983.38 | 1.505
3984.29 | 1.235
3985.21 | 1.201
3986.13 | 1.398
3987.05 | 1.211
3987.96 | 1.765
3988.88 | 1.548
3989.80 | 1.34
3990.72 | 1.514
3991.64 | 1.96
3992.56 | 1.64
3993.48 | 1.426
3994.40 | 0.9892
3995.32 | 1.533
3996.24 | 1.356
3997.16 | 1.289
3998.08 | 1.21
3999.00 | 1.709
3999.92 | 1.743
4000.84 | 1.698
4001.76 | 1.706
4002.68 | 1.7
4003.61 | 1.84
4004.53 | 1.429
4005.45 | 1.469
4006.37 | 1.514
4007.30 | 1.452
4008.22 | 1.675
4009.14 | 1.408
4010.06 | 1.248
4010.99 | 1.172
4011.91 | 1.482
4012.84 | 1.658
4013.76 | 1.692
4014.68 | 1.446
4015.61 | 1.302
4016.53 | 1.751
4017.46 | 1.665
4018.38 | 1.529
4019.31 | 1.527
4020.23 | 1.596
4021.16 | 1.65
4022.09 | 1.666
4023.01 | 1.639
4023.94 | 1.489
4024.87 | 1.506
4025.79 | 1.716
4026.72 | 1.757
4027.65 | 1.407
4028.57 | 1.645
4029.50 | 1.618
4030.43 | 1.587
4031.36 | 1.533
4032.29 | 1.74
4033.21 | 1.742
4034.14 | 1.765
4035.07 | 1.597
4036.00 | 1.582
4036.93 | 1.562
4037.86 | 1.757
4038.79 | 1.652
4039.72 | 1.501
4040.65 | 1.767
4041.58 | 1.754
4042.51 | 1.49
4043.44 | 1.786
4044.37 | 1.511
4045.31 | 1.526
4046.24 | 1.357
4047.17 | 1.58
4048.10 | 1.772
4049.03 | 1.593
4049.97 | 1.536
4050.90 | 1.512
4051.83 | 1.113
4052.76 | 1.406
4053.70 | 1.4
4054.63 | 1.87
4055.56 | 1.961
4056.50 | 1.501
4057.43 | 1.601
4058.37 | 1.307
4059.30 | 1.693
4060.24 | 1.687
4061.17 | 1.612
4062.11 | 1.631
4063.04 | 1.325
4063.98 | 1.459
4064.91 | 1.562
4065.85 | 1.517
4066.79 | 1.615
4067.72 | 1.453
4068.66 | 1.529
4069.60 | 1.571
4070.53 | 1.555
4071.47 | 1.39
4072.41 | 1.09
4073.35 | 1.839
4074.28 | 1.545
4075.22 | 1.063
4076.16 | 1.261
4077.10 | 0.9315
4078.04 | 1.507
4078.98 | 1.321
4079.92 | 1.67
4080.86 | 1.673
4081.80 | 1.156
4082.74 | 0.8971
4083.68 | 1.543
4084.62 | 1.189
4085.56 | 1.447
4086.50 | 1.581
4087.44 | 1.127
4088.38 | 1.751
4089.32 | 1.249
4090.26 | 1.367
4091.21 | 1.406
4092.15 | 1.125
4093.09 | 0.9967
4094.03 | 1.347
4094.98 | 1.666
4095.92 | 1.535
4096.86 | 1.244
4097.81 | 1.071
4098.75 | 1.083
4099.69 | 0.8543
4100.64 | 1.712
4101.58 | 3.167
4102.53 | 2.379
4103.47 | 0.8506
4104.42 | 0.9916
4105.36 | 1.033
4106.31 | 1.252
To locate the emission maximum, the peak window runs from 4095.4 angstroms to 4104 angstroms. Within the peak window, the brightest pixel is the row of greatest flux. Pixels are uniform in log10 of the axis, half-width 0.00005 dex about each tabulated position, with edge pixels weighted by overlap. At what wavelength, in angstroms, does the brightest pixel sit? 4101.58 angstroms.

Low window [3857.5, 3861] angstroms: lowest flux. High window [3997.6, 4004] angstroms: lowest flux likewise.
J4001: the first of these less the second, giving 0.16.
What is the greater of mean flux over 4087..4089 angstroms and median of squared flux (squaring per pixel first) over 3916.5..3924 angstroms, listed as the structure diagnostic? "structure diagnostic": 1.7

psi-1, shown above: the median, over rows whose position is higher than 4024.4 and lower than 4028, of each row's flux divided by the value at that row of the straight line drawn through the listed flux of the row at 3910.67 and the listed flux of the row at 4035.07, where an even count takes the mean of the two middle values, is 1.01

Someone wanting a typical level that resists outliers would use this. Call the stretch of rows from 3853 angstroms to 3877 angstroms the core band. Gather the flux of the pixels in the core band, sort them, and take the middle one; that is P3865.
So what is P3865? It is 1.44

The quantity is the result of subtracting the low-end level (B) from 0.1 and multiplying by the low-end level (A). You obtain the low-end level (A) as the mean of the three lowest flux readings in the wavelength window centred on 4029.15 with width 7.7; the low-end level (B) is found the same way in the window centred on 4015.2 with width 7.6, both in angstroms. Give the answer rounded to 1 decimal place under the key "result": -2.0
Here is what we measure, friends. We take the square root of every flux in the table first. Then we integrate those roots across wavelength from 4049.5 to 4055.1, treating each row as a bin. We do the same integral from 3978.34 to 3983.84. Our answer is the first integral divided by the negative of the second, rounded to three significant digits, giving -1.09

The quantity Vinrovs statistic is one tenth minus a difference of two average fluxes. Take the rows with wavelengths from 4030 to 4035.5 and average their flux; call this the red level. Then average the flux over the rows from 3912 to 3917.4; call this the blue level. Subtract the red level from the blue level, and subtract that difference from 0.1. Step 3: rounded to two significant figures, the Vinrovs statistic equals 0.31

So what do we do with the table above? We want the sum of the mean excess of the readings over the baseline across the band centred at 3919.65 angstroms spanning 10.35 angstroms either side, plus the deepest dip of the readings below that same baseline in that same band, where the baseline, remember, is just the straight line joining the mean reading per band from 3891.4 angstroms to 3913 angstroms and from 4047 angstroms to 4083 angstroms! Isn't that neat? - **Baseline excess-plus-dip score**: 0.25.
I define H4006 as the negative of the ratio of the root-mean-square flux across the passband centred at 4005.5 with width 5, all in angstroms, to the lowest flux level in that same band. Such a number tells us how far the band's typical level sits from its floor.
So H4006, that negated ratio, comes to -1.083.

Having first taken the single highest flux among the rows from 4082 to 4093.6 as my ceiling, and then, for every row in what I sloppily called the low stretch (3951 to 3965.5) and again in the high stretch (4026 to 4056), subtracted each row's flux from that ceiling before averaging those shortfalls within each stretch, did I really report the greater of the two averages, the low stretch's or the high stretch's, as 0.43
